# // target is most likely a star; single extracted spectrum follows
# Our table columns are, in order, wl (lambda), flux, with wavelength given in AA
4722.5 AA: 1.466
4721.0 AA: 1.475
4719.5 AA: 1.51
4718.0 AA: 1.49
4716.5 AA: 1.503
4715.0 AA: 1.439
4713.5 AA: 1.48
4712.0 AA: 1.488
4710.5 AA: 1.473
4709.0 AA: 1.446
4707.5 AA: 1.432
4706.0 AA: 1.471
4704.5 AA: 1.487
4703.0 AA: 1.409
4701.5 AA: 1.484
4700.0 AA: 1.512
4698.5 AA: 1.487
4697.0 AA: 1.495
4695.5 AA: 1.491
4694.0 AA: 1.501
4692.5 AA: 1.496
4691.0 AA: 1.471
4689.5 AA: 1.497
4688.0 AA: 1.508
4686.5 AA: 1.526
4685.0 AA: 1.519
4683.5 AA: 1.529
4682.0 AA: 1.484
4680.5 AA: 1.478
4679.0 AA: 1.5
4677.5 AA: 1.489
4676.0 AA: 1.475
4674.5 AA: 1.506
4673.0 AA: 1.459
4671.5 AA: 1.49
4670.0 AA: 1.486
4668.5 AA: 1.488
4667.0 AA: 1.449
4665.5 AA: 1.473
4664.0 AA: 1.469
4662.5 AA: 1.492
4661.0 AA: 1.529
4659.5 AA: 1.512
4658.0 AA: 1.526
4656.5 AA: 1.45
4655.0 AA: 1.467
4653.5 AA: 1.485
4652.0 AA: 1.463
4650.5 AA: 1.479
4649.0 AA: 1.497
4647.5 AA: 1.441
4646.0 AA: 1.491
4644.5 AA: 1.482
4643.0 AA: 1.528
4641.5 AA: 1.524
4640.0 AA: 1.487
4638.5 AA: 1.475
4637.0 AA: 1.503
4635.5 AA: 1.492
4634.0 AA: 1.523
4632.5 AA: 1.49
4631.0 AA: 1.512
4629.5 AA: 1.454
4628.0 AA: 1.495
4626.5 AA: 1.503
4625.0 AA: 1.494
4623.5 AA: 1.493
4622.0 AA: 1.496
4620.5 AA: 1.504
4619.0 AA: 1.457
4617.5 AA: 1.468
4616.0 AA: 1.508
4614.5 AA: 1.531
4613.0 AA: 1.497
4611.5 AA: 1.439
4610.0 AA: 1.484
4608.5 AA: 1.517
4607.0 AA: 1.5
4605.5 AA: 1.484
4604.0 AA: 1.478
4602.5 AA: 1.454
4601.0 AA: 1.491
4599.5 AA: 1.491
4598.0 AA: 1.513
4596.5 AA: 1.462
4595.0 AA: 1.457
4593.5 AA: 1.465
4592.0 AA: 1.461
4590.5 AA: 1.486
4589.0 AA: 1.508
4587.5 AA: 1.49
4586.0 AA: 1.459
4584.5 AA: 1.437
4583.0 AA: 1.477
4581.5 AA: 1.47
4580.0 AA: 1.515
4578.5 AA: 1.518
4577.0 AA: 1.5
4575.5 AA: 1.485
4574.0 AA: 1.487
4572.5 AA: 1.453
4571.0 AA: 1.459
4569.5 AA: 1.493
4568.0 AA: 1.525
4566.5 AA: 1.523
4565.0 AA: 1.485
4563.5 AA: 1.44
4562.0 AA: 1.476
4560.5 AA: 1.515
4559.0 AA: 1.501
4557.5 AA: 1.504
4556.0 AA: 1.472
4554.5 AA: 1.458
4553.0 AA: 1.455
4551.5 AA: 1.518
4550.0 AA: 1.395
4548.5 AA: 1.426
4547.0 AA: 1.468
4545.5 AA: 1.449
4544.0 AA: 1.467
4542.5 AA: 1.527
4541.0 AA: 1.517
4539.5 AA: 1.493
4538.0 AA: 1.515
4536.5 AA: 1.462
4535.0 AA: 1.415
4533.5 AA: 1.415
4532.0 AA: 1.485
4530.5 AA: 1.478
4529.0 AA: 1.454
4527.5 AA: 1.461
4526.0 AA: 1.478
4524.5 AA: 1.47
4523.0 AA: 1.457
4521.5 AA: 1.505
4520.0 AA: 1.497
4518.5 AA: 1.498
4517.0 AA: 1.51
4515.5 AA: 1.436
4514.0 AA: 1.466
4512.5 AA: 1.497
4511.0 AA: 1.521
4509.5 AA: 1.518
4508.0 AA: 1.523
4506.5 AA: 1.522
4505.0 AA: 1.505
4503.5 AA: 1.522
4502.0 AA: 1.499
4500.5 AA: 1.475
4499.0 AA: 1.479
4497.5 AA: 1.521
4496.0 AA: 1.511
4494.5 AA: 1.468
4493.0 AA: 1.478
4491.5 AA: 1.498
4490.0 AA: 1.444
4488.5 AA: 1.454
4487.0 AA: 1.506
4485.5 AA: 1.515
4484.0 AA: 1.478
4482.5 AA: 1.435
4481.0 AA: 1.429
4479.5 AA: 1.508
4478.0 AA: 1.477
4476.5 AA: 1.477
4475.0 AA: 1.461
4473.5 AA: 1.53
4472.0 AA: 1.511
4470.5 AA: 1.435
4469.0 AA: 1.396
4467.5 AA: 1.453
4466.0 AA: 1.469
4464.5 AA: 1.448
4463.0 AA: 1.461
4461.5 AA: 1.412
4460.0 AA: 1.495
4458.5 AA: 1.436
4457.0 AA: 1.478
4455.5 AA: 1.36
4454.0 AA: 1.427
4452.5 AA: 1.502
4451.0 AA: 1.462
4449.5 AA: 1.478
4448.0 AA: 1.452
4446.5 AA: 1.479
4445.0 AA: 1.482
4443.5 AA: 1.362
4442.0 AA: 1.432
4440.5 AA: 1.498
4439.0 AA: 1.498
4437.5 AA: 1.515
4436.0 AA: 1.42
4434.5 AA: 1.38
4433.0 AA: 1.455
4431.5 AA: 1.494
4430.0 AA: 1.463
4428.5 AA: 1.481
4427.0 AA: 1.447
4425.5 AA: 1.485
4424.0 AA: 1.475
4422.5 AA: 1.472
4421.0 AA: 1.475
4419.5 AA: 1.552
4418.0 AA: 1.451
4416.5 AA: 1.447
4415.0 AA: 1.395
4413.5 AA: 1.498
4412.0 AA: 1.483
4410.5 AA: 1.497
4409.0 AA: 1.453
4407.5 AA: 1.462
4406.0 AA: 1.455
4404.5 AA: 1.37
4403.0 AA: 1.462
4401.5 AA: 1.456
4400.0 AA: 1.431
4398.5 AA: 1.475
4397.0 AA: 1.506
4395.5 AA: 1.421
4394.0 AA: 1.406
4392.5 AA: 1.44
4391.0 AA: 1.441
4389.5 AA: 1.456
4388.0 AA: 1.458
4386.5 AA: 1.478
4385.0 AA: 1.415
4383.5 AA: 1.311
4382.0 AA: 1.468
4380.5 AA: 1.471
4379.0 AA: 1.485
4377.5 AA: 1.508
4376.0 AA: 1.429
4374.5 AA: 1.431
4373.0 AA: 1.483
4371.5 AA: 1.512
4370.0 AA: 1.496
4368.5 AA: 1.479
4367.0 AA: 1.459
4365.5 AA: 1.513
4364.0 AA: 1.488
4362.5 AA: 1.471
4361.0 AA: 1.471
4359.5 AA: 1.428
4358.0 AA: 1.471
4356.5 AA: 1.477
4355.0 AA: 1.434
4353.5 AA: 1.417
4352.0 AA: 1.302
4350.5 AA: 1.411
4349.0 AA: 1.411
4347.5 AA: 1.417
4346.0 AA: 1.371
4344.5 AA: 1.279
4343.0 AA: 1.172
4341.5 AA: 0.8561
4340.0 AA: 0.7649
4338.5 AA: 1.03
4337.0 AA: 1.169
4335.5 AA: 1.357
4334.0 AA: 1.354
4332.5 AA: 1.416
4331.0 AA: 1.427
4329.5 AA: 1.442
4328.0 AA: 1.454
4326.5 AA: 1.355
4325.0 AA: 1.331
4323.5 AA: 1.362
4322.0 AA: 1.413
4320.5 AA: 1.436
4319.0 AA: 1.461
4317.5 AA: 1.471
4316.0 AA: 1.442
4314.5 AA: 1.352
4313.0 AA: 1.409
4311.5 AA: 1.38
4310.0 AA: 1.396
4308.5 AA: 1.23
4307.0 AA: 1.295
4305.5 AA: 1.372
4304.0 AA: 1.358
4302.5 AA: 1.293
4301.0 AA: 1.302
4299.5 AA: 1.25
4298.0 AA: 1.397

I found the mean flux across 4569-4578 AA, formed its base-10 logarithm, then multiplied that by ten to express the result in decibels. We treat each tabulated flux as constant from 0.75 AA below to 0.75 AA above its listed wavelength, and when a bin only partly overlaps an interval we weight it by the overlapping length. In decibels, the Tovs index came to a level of 1.70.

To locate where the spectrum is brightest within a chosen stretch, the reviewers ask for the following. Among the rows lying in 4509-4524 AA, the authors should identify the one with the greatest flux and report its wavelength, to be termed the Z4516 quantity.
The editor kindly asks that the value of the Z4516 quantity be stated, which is 4511.0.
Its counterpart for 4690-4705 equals 4700.0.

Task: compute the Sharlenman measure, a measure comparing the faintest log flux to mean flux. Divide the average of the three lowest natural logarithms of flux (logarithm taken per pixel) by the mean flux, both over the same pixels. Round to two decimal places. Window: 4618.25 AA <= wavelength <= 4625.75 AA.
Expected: 0.26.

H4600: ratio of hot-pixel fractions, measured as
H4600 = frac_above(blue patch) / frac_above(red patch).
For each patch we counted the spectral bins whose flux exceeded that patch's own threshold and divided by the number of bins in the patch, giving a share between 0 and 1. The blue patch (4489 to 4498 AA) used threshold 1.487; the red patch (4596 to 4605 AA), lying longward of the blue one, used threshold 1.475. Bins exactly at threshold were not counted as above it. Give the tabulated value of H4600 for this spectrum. 0.75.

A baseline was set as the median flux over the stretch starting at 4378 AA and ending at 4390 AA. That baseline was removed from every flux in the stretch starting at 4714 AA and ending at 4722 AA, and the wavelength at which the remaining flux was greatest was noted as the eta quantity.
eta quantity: 4719.5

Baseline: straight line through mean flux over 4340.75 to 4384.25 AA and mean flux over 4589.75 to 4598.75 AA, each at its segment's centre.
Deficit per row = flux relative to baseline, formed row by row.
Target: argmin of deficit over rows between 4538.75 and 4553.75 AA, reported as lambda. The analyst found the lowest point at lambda 4550.0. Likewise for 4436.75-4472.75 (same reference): 4455.5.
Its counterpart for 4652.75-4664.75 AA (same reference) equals 4656.5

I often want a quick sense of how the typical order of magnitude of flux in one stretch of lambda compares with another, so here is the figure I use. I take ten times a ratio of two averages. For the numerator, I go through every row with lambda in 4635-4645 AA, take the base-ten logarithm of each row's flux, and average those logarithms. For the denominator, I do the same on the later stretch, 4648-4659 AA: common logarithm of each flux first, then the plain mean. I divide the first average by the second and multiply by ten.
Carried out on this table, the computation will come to 10.3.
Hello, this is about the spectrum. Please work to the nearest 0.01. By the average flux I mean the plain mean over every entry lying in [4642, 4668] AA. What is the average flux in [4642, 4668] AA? 1.48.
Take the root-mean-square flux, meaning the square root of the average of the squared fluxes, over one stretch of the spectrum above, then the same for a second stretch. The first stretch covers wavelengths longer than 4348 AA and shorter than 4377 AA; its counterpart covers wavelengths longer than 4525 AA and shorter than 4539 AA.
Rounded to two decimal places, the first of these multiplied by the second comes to 2.12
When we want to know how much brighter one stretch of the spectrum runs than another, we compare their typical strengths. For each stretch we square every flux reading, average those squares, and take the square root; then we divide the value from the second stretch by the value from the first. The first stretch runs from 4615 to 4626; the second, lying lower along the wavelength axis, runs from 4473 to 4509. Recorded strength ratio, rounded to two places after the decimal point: 1.00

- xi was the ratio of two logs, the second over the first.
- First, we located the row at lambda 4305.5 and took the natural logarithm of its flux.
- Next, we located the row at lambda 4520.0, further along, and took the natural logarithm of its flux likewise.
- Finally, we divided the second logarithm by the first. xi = 1.28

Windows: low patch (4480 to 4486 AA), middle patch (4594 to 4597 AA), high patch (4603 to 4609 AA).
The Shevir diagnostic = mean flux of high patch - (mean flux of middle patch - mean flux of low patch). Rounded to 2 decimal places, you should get 1.50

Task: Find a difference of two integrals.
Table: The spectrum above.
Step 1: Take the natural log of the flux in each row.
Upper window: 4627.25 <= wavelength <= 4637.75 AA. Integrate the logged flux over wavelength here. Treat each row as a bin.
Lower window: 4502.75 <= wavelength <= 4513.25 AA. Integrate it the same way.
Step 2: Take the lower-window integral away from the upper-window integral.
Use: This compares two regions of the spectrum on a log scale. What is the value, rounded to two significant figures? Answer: -0.14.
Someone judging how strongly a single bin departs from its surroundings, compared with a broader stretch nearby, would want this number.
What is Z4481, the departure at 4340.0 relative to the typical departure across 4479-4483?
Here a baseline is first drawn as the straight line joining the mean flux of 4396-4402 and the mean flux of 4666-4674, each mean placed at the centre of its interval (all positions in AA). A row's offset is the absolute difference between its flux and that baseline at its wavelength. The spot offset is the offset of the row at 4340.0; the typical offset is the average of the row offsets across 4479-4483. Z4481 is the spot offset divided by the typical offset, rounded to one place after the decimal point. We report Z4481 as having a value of 18.5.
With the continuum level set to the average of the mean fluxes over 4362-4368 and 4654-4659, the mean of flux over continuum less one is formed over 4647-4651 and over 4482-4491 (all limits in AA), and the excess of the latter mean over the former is 0.000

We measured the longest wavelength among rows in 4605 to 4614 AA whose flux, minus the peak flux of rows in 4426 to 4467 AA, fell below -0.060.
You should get 4611.5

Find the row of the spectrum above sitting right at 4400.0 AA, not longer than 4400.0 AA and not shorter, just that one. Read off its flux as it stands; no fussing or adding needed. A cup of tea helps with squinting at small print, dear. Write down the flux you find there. 1.431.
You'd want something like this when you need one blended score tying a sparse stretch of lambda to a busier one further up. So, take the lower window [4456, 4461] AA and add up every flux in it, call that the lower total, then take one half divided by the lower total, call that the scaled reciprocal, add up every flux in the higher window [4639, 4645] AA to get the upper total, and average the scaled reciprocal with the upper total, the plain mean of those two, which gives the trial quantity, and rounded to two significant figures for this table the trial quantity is 3.1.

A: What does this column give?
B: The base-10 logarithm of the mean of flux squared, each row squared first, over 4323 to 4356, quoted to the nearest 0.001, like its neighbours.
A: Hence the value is 0.235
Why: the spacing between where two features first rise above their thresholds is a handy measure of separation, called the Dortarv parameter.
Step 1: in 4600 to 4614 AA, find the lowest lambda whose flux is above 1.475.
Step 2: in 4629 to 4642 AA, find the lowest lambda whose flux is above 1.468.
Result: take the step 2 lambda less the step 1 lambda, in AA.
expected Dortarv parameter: 30.0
